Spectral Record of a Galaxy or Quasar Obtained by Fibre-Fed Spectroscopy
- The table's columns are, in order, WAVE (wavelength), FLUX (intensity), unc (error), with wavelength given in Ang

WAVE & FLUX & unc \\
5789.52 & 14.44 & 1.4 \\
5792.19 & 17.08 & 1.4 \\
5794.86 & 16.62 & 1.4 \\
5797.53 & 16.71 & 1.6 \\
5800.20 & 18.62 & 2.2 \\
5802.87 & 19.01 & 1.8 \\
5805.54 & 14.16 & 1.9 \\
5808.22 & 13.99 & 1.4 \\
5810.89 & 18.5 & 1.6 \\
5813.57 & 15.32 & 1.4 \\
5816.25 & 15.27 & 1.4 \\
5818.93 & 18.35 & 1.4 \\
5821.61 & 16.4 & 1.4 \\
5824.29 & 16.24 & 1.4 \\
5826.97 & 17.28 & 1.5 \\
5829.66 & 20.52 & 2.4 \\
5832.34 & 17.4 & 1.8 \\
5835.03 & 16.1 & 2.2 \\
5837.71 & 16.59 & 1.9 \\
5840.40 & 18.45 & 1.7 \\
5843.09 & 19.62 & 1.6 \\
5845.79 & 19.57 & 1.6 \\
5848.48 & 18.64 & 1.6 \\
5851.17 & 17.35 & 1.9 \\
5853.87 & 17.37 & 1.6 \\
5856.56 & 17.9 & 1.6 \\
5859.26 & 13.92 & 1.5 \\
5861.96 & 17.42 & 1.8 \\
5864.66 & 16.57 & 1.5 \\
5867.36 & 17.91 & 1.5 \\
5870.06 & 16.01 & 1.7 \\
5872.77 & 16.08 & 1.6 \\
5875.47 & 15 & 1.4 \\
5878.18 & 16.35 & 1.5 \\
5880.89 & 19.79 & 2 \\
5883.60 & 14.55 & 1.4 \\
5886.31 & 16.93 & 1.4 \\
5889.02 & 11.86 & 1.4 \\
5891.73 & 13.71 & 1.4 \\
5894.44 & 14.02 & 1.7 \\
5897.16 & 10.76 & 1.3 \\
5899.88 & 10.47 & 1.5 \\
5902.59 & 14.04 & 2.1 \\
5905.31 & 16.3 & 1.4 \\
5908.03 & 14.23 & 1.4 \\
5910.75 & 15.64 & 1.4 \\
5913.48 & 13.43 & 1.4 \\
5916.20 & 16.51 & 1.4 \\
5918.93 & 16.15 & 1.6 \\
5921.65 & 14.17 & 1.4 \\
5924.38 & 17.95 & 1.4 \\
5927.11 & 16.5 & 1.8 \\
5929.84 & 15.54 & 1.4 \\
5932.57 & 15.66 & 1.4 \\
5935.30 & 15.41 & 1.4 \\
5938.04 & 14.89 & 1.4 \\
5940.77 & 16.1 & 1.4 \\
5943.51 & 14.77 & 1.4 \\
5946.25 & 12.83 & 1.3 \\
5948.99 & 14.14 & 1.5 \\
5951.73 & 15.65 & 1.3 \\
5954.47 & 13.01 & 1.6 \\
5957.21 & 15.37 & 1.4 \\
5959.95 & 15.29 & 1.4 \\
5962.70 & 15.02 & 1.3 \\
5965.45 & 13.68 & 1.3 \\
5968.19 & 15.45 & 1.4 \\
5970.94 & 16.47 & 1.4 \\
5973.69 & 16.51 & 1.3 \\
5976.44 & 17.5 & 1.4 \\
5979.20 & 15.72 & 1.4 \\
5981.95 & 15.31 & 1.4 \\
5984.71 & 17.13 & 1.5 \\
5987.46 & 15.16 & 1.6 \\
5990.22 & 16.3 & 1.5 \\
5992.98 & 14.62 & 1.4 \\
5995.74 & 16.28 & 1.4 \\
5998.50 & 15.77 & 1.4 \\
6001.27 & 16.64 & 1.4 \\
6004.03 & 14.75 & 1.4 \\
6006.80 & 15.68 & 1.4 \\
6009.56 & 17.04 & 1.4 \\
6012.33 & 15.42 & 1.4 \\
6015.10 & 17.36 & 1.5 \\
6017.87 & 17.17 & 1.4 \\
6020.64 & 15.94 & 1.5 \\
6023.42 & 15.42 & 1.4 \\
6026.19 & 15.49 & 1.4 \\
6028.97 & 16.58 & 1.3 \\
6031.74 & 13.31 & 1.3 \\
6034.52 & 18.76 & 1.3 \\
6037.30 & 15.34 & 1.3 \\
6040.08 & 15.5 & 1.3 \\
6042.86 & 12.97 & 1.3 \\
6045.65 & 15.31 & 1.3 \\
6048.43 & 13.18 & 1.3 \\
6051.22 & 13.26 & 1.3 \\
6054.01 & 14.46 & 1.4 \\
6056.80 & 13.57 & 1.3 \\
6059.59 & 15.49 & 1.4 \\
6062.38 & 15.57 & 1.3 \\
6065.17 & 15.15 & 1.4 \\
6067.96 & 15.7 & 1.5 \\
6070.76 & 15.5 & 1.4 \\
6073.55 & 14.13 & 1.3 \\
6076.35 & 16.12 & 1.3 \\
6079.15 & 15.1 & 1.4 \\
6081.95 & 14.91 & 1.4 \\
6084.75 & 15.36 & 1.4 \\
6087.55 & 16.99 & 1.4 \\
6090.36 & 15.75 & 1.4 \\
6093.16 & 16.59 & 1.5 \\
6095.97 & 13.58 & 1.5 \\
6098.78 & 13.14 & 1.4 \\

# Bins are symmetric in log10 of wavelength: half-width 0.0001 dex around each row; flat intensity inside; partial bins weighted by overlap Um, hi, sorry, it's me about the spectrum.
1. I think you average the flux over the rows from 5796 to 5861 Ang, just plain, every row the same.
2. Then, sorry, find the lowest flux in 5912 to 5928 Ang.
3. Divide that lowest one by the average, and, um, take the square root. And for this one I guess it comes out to 0.88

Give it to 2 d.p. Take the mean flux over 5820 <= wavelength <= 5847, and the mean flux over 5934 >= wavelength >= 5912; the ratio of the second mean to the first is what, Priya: 0.88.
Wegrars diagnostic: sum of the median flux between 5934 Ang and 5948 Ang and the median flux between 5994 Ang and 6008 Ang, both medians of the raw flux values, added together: 30.7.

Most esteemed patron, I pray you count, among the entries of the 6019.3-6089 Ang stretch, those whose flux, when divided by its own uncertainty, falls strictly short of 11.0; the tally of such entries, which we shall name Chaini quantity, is 13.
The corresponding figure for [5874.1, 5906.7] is 10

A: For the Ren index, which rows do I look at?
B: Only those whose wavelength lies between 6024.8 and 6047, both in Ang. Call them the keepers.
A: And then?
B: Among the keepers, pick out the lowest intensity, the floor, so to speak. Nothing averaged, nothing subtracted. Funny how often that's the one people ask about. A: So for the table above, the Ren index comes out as 12.97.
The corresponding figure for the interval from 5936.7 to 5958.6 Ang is 12.83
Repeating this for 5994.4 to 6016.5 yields 14.75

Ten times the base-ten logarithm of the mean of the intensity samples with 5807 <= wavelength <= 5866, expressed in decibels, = 12.4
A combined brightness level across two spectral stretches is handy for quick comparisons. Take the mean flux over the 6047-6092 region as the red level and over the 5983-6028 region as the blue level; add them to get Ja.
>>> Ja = 31.0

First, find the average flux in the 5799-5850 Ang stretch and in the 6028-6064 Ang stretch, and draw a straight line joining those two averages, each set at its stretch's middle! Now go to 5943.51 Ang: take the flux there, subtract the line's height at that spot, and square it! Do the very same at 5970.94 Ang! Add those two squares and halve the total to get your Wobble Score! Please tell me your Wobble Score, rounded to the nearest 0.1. 1.1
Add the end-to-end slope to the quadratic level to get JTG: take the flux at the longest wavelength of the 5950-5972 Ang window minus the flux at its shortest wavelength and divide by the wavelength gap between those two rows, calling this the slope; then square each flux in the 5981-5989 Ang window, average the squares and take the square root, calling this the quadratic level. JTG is 15.9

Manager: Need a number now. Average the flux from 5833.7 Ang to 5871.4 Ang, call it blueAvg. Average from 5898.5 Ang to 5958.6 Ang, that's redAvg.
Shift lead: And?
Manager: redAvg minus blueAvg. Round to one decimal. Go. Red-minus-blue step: -2.4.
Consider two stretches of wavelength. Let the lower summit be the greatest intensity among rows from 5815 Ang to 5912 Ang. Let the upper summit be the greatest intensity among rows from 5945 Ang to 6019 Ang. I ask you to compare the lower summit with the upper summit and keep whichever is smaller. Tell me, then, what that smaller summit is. 17.5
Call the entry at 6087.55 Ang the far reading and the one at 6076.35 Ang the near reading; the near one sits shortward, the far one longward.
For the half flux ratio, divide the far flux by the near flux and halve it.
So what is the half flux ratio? 0.53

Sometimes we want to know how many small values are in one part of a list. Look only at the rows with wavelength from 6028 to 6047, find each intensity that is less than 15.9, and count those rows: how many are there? 5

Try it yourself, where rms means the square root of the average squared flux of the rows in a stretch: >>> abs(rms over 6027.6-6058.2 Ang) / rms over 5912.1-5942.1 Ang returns 0.95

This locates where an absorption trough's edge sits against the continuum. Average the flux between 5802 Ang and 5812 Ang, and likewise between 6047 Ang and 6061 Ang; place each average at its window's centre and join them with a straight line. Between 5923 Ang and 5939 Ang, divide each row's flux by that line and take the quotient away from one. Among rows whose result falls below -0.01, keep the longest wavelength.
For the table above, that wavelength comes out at 5935.30 Ang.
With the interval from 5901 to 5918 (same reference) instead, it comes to 5916.20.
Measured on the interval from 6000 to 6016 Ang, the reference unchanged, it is 6015.10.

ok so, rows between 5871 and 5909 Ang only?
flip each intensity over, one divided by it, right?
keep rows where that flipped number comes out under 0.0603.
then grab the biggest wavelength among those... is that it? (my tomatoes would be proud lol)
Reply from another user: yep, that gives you 5886.31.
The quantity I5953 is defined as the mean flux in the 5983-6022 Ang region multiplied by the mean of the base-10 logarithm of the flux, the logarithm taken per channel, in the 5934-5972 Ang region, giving 18.8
